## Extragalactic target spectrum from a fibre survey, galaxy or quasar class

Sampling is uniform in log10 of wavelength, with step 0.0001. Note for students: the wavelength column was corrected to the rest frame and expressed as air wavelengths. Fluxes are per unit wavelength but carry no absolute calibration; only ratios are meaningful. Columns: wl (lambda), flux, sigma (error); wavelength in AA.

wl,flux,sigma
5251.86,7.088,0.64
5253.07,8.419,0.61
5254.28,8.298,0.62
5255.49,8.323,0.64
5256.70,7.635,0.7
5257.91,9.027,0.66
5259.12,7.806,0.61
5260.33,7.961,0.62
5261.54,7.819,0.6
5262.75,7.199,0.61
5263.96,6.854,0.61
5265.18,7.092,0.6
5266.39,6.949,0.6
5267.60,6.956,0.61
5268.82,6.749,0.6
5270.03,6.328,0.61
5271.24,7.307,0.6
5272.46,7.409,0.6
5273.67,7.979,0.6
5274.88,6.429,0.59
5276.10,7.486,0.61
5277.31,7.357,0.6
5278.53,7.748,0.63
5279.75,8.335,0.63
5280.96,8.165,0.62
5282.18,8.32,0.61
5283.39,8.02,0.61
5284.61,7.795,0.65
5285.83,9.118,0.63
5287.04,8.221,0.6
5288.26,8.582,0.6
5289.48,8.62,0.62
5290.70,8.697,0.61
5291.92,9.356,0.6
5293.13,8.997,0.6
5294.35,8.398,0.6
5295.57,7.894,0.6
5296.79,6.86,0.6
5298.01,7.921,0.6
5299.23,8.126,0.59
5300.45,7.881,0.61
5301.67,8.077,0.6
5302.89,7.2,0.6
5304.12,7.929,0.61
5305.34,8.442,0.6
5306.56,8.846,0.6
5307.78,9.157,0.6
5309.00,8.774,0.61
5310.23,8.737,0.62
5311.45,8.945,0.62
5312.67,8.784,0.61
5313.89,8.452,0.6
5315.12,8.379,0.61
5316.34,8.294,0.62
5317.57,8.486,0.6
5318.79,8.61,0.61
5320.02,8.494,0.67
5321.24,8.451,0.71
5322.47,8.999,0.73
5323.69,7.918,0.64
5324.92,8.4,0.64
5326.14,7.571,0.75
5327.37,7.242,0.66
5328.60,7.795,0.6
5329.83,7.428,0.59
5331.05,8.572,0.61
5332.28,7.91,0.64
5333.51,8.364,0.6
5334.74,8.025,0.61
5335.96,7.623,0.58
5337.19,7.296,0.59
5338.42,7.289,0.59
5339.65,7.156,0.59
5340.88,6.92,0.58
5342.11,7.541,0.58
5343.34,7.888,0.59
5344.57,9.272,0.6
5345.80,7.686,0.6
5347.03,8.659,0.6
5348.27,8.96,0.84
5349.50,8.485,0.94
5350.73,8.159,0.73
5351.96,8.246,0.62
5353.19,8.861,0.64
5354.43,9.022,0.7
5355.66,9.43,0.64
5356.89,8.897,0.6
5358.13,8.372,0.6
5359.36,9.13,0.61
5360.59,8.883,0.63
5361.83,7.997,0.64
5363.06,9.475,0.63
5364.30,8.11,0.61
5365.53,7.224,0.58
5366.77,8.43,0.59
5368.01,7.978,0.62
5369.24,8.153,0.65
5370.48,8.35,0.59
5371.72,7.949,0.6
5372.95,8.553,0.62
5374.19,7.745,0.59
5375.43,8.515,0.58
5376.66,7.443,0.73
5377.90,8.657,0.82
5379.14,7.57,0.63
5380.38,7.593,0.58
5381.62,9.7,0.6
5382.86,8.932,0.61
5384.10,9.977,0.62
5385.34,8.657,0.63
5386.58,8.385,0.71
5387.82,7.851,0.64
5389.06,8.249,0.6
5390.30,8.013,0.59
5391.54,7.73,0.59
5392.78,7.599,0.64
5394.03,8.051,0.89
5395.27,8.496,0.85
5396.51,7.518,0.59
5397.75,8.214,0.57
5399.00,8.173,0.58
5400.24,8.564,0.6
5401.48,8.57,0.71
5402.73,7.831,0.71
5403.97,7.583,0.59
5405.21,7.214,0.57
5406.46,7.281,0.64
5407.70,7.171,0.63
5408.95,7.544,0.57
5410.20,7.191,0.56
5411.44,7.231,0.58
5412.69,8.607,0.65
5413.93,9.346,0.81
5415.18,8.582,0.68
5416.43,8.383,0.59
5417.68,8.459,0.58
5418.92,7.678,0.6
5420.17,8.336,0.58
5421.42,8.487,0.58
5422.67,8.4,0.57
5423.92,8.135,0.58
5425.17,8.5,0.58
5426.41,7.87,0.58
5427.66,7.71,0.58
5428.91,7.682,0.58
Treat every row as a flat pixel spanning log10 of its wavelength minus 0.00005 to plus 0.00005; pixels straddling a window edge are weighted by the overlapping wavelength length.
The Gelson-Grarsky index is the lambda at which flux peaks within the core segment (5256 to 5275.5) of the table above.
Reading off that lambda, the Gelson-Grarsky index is 5257.91 AA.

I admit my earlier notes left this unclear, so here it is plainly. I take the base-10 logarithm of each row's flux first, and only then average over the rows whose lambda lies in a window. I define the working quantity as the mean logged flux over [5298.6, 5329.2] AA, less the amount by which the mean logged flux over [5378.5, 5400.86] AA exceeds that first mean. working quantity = 0.921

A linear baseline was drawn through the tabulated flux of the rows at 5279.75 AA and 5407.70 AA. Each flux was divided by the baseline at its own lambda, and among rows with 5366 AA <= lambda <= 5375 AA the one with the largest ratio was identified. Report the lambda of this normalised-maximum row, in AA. 5372.95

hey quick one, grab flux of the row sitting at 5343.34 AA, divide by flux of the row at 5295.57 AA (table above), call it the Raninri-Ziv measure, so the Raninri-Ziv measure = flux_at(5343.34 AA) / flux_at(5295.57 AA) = 1.00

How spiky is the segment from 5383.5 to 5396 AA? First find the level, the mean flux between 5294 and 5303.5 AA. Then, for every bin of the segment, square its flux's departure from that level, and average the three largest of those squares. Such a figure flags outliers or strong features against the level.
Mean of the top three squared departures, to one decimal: 2.0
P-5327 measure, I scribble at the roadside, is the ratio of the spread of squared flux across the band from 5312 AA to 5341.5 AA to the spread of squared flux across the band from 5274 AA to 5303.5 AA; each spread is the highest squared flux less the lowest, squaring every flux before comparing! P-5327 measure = 0.72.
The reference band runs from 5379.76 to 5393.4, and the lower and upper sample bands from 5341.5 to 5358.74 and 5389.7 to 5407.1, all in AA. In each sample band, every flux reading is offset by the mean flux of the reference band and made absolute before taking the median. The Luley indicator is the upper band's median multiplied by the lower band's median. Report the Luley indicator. 0.25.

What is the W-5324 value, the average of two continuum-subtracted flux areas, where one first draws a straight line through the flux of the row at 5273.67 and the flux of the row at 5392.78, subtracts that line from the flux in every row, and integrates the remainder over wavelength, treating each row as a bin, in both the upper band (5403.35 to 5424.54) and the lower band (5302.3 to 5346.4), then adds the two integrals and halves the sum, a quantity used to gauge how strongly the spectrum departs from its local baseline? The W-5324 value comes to 11.7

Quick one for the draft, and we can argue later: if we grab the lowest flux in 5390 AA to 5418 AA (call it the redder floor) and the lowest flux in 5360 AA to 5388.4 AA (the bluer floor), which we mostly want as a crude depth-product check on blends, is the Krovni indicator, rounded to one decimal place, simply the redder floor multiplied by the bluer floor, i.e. 51.8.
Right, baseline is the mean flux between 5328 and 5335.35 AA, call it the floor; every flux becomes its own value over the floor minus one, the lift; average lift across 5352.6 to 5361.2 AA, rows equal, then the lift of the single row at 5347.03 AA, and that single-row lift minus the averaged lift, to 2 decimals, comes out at -0.04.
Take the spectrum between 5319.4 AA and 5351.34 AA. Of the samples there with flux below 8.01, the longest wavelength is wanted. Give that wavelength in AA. 5345.80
